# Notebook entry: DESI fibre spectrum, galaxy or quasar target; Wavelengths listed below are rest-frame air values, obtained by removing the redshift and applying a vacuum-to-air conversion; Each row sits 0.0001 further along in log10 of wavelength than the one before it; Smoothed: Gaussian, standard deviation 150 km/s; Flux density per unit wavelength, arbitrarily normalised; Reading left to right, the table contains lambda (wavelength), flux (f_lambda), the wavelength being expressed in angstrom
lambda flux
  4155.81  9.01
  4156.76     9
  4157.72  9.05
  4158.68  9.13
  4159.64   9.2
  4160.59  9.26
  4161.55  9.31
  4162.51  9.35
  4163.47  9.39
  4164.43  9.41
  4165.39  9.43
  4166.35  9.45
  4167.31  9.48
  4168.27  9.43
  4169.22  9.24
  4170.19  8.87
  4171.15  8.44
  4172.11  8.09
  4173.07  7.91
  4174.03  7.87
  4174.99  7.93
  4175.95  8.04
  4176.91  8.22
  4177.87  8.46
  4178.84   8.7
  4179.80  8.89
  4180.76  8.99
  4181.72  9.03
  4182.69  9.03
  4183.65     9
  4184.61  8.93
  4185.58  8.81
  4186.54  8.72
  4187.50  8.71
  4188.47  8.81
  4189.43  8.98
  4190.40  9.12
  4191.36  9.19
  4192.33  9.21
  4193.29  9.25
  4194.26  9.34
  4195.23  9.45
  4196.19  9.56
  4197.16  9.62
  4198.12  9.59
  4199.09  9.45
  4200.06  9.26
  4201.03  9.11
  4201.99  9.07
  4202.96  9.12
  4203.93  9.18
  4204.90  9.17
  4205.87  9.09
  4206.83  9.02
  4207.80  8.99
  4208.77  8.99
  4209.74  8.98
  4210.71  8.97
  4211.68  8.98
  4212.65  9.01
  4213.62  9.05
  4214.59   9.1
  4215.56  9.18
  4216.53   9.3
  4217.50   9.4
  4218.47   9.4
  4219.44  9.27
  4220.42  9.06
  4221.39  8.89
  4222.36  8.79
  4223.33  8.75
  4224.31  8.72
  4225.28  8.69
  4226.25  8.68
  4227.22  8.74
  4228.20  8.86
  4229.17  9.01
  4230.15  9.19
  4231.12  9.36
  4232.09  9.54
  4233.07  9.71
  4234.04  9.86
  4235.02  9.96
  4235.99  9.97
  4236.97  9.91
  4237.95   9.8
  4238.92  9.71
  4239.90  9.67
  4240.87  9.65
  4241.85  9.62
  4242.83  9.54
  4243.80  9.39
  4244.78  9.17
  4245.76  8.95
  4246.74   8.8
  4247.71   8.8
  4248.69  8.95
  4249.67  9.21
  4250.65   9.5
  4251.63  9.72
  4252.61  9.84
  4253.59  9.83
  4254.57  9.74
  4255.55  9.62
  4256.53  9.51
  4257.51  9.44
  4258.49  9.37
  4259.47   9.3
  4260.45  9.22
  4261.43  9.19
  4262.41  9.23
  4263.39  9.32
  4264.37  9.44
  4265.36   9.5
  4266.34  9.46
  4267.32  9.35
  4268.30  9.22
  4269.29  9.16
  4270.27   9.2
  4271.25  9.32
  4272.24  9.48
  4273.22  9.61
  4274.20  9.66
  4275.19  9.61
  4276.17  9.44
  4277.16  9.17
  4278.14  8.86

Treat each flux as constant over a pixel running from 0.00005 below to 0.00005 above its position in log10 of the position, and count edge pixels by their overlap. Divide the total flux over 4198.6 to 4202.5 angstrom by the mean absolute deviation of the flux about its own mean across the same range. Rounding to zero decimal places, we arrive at 278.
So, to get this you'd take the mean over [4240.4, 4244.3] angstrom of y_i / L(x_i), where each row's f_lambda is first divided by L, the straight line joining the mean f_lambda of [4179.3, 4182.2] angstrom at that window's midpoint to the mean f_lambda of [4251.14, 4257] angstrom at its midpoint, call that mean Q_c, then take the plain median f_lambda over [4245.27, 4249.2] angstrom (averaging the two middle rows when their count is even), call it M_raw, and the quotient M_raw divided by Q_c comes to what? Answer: 8.9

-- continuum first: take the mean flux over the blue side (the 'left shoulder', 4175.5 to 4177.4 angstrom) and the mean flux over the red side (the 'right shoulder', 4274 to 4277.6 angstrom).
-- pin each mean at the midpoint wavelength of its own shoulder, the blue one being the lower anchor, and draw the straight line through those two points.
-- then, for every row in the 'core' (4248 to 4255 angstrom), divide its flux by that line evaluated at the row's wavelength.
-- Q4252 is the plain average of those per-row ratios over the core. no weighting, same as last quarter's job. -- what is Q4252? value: 1.04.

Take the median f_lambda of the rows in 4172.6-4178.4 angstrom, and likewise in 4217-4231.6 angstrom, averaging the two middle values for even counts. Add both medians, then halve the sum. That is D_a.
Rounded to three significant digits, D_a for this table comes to 8.44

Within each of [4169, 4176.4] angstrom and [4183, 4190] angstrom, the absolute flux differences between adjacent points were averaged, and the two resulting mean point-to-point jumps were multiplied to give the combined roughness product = 0.021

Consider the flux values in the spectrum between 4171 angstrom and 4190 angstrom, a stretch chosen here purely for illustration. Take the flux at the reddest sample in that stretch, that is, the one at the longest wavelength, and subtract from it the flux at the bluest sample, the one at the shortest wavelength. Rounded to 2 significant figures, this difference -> 0.54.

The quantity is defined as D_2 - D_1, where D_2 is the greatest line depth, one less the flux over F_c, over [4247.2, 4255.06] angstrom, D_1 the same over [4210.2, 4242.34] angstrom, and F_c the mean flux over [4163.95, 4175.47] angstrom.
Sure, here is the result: -0.014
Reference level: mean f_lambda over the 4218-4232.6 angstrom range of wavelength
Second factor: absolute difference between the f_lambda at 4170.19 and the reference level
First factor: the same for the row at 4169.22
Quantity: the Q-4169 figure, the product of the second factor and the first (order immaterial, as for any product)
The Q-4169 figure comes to 0.031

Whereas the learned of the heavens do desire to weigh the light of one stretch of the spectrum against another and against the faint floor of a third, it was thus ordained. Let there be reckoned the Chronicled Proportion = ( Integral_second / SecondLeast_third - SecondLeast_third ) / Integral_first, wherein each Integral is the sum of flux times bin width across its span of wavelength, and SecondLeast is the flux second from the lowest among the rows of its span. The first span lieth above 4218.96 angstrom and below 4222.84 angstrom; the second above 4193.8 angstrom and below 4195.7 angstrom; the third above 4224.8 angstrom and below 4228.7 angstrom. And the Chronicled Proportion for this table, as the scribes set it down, -0.19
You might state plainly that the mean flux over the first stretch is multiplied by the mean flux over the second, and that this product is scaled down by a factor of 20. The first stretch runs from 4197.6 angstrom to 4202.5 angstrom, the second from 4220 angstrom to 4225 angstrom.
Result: 4.11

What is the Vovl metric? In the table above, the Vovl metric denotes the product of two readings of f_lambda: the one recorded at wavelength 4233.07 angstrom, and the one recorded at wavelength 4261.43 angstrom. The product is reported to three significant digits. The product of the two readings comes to 89.2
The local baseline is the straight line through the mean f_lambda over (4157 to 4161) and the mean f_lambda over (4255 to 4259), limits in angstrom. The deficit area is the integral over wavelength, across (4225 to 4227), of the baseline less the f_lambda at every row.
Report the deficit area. 1.4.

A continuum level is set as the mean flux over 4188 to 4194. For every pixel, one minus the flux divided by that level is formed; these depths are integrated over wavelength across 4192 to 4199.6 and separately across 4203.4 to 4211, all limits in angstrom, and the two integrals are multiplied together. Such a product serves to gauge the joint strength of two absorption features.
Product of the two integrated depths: -0.01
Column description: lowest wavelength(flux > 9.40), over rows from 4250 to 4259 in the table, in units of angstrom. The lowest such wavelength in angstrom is 4250.65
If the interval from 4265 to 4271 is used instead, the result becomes 4265.36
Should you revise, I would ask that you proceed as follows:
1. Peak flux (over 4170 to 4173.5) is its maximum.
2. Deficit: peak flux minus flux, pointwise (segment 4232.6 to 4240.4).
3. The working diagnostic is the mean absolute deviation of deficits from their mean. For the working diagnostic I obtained 0.101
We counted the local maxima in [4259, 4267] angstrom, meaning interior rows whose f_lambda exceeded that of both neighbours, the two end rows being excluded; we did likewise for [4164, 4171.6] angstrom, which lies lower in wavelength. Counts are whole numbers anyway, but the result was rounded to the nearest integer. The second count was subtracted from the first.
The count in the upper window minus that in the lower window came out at 0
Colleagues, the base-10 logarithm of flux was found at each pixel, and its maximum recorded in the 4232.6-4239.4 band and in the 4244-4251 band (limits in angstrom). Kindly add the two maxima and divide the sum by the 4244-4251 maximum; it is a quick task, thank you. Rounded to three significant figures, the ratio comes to 2.02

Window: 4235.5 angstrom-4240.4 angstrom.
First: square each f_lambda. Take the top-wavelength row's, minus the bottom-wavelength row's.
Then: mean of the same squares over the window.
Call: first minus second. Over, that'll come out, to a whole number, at -102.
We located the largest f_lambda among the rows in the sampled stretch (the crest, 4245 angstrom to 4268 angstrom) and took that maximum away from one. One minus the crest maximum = -8.84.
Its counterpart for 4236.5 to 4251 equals -8.91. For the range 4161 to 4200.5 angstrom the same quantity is -8.62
